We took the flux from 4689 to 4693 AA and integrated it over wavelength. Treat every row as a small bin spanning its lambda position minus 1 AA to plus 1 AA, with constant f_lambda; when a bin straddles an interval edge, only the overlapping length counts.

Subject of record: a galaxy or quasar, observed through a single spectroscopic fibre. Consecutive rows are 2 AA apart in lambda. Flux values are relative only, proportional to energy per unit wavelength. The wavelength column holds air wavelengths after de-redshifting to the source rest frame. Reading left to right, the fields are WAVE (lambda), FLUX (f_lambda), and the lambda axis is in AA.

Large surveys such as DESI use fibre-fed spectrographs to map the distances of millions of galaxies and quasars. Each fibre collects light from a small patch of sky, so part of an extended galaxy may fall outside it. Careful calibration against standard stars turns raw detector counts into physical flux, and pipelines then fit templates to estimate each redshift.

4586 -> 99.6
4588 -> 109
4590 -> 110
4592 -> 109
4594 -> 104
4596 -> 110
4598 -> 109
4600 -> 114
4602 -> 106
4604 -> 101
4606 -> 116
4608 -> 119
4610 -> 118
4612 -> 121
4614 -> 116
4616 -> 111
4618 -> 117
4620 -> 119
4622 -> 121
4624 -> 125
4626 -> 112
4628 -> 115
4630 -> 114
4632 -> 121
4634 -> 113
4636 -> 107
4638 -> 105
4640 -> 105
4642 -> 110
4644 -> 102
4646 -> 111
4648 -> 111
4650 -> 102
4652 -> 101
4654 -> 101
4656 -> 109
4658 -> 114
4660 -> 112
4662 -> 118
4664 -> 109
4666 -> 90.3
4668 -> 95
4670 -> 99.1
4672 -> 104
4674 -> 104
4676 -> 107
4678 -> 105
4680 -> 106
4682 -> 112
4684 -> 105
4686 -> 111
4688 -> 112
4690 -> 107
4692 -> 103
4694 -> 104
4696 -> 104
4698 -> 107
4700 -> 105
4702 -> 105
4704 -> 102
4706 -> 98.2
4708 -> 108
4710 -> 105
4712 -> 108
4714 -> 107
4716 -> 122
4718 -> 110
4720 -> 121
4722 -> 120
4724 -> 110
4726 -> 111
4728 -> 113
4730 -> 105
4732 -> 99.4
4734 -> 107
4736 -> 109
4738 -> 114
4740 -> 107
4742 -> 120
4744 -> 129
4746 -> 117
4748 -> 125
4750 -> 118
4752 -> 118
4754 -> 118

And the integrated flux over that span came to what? 420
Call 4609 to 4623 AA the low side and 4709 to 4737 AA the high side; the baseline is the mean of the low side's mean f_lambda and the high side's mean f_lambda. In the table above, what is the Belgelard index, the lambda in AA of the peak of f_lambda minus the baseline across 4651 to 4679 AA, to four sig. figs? 4662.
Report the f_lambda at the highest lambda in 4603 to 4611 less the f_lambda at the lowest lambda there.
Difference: 17.0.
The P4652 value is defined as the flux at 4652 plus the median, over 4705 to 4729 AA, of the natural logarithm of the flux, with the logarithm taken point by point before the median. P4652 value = 106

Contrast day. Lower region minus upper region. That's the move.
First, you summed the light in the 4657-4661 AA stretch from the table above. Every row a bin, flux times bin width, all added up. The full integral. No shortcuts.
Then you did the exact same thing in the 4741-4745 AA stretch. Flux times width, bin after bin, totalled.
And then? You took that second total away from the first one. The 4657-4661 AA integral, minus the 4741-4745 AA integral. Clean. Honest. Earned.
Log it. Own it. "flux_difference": -46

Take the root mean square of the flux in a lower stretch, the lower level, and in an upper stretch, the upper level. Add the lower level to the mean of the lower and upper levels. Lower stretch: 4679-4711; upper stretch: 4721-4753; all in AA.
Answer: 216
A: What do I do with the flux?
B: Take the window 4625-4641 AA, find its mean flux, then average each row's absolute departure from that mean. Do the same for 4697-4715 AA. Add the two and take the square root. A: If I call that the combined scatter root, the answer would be 2.56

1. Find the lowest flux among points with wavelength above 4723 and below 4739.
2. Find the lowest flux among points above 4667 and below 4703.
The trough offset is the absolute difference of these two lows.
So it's 4.4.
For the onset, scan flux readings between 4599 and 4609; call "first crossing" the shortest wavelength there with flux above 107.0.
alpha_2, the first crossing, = 4600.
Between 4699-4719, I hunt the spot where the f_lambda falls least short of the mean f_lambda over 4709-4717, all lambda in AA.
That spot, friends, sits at 4716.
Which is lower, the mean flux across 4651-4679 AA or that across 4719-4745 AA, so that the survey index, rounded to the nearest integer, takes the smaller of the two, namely 105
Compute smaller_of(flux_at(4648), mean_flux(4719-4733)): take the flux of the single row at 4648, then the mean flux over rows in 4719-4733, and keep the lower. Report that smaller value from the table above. 111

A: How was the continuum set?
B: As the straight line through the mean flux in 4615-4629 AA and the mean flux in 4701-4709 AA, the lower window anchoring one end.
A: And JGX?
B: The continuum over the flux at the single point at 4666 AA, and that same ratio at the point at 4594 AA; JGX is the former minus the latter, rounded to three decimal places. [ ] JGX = 0.045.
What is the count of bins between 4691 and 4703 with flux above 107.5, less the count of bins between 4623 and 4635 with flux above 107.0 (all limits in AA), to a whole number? -6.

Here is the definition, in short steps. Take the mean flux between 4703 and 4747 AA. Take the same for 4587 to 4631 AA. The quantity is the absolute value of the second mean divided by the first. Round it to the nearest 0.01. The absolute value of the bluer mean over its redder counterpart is 1.02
